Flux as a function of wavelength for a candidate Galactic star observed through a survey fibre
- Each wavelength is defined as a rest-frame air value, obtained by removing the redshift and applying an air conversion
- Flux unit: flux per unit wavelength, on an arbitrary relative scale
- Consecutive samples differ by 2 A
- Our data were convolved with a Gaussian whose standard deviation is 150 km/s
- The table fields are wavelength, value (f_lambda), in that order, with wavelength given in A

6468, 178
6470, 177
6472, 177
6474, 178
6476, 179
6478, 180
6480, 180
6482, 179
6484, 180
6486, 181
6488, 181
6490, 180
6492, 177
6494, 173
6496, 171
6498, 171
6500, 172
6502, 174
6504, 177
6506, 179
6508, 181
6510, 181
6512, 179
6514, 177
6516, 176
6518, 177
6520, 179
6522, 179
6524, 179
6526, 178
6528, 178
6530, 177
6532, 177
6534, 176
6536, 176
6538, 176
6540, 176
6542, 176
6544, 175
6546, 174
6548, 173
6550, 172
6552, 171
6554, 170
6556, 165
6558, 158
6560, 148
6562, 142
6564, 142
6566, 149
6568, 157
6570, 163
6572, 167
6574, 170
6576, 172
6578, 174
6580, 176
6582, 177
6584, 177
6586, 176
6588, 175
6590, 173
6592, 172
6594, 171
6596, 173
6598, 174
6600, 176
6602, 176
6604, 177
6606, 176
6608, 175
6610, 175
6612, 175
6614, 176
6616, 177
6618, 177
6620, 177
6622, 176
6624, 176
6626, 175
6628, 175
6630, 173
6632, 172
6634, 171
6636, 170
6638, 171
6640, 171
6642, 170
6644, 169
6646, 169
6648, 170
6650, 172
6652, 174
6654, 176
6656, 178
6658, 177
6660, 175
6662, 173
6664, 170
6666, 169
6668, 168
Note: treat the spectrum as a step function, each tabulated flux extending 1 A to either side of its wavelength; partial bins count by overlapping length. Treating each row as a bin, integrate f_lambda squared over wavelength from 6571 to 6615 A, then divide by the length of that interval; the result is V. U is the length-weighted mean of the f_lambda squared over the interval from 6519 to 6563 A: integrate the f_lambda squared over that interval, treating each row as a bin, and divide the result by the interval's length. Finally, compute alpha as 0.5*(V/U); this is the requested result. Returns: 0.51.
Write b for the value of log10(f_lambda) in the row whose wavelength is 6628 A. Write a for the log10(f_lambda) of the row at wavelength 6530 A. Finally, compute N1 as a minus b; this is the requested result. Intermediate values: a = 2.248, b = 2.243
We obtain 0.005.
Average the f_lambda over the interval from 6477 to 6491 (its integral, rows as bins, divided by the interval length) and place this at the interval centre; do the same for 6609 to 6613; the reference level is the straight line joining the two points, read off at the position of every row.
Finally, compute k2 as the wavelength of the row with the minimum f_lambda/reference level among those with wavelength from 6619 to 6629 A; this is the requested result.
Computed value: 6626 A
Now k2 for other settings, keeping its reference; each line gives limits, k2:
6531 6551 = 6550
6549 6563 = 6562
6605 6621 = 6608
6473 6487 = 6474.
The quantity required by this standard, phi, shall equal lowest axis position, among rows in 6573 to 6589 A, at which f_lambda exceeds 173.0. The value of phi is 6578 A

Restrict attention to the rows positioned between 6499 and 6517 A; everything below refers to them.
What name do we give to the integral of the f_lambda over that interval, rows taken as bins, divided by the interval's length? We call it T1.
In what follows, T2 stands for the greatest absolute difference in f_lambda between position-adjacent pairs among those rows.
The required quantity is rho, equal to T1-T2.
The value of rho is 174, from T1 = 177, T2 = 3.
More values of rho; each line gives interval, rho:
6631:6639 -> 170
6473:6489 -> 179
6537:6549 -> 174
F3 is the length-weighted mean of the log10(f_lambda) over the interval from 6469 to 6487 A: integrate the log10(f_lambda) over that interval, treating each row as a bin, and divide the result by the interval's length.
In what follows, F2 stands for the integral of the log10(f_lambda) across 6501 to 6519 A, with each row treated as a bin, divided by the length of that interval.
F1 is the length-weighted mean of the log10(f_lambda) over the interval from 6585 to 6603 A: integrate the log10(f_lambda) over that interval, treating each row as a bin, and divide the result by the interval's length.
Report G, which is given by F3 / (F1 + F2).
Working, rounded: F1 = 2.24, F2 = 2.25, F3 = 2.25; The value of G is 0.502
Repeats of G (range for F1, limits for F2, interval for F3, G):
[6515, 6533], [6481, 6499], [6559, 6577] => 0.488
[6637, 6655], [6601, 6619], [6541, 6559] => 0.498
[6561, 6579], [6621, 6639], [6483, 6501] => 0.506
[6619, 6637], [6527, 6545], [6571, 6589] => 0.499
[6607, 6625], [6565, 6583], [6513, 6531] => 0.504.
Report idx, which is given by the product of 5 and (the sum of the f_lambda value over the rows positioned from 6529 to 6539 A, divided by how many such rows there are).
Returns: 882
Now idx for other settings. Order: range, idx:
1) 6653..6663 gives 879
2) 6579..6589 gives 881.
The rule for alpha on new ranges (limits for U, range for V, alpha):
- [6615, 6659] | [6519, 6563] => 0.49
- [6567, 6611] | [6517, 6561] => 0.50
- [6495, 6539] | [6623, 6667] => 0.48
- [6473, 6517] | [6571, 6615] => 0.48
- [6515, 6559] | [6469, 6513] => 0.52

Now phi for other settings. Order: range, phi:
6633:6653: 6652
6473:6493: 6474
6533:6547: 6534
